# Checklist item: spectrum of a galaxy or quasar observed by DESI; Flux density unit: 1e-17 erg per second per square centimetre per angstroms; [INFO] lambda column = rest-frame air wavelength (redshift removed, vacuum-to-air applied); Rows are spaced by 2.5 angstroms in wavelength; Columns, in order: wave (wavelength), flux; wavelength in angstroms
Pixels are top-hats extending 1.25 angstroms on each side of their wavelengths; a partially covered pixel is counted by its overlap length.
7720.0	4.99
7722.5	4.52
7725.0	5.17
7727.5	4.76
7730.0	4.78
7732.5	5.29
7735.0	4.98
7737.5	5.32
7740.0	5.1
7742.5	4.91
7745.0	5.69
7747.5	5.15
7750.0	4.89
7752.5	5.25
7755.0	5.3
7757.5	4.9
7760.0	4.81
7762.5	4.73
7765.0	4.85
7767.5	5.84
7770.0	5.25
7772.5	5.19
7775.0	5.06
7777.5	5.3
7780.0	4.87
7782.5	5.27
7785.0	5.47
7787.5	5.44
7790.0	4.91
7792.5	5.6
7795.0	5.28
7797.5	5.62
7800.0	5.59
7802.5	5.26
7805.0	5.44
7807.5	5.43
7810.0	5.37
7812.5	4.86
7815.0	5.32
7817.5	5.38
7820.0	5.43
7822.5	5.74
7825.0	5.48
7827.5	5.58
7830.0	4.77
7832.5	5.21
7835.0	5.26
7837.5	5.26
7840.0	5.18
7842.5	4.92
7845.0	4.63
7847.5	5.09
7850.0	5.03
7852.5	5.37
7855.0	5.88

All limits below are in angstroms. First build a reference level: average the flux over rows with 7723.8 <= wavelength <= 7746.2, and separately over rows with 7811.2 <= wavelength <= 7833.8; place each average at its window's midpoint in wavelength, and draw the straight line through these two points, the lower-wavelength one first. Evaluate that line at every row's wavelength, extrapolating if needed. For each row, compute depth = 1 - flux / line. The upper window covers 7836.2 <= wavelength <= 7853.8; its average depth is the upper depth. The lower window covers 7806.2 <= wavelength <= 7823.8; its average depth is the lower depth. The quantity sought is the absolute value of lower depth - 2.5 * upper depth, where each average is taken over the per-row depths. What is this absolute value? 0.15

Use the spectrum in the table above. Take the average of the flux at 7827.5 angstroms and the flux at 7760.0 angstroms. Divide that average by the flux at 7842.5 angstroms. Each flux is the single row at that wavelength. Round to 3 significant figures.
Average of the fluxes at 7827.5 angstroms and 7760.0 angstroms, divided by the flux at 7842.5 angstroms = 1.06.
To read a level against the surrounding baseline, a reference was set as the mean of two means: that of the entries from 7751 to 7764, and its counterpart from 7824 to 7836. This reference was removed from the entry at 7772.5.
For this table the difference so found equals 0.1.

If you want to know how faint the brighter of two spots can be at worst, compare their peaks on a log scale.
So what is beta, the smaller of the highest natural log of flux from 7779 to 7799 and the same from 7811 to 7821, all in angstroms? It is 1.69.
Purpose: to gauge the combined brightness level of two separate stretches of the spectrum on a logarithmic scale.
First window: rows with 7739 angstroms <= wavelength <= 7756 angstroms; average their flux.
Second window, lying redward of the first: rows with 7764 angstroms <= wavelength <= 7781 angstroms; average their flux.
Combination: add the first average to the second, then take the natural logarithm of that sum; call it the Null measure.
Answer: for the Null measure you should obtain 2.34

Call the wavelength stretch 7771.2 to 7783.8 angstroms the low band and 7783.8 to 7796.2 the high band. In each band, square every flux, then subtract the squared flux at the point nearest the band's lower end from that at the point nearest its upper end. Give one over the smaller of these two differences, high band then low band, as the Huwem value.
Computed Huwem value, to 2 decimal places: -0.49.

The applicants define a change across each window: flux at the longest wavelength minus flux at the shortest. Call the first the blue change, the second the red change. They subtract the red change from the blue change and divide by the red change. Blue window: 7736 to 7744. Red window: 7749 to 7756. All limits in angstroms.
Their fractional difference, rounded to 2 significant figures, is -2.0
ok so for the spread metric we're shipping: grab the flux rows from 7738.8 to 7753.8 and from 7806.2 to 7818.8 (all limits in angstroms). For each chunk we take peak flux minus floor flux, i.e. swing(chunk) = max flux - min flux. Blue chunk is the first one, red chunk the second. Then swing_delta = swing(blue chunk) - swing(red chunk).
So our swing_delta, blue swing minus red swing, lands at 0.2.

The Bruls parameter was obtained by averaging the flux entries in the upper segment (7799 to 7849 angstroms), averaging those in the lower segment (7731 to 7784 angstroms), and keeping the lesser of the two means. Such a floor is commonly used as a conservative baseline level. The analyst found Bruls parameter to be 5.14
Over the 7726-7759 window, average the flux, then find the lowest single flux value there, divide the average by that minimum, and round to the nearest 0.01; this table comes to 1.07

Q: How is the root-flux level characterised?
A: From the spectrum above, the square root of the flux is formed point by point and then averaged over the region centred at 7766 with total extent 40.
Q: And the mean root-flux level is 2.265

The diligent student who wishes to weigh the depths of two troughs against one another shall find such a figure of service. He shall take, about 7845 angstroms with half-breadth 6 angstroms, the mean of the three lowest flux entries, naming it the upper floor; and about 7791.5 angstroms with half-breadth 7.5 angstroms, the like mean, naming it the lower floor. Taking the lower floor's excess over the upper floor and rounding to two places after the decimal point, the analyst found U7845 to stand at 0.35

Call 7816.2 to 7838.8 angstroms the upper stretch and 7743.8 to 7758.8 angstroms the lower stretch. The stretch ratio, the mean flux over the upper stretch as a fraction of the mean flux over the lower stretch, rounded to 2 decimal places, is 1.03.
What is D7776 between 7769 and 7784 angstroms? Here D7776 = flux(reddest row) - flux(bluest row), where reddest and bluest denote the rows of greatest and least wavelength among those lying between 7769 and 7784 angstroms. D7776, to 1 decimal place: 0.0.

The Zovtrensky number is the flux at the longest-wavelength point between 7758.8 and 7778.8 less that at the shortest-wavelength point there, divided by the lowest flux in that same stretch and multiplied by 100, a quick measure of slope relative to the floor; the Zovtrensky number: 10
